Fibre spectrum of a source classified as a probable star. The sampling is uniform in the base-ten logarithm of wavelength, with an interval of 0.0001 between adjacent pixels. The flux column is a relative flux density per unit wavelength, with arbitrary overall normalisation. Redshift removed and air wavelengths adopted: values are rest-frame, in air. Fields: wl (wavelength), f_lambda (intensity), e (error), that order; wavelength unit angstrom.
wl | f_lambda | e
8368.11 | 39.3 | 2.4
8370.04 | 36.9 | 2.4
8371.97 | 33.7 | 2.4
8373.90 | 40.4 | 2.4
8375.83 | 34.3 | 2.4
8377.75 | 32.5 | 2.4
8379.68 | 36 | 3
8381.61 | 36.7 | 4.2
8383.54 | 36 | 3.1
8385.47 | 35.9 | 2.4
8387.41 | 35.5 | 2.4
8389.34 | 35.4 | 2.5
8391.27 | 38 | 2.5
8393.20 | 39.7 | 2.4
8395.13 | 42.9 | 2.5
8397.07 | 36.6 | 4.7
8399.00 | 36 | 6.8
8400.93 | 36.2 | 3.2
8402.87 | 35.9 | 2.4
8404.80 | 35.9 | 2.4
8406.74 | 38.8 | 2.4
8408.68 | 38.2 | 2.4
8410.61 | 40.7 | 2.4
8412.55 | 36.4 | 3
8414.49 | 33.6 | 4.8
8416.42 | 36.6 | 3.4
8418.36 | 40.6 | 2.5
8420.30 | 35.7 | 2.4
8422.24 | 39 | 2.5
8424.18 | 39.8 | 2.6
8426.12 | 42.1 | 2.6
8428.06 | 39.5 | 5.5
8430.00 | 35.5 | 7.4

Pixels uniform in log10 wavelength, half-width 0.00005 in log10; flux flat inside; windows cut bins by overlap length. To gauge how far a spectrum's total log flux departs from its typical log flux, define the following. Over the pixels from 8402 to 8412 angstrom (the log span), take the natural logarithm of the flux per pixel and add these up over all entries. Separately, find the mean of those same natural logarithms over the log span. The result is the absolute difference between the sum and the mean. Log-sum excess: 14.5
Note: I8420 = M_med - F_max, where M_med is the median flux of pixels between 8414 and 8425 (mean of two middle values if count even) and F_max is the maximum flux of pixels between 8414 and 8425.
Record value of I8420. -3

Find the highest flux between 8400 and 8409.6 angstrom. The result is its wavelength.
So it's 8406.74 angstrom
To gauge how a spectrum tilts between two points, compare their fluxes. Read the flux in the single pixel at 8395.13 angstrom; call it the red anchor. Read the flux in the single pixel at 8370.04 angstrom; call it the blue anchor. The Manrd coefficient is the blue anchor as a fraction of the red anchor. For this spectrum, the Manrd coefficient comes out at 0.86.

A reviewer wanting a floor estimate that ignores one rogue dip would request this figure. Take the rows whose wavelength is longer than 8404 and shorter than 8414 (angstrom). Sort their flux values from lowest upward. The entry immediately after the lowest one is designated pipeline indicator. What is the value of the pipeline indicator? 36.4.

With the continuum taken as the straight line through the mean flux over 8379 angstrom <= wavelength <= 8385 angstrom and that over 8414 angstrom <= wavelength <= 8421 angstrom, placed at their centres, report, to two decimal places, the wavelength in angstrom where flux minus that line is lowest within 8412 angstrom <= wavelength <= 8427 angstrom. 8414.49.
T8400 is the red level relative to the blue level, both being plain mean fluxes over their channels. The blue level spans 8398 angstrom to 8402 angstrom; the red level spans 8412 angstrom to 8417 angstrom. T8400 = 0.98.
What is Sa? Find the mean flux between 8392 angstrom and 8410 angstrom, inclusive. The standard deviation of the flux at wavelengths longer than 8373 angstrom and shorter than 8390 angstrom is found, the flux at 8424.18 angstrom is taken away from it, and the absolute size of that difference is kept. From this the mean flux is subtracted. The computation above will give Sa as 0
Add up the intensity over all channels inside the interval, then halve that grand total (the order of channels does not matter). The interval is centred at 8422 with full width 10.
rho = 99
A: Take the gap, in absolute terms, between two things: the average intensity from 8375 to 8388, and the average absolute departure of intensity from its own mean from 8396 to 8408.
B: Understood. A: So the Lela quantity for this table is 34.5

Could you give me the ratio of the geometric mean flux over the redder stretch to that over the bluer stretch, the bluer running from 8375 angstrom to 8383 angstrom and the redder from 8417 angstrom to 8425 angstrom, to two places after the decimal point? 1.11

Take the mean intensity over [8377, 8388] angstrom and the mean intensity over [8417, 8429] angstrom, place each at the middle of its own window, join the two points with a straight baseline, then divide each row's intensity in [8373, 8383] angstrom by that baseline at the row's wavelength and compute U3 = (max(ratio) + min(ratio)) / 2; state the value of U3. 1.05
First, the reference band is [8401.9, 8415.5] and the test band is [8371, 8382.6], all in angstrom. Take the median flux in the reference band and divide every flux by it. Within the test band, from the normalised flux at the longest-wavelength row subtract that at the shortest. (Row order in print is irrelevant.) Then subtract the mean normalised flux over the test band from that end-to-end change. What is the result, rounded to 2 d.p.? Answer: -0.90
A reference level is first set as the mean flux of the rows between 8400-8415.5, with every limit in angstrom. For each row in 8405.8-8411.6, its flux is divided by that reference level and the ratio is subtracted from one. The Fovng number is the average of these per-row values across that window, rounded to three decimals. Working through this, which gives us -0.061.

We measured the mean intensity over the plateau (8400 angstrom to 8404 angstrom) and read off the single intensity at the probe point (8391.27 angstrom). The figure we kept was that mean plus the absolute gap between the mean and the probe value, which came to 38.0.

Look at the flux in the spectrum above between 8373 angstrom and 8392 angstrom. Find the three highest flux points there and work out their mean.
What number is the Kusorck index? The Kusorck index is 38.4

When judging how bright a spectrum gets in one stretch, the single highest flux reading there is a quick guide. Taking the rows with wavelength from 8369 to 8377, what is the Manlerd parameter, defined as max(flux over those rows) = 40.4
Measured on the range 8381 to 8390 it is 36.7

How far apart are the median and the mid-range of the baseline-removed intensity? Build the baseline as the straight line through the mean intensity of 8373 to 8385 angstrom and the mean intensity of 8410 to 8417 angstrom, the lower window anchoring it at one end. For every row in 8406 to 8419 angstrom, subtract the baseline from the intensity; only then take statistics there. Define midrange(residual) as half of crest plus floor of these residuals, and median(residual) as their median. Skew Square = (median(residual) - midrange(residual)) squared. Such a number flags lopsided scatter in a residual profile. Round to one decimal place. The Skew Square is 1.3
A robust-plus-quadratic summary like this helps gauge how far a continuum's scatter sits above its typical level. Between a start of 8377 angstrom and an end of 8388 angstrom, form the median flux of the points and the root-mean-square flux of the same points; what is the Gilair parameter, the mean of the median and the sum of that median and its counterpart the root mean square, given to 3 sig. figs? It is 53.7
